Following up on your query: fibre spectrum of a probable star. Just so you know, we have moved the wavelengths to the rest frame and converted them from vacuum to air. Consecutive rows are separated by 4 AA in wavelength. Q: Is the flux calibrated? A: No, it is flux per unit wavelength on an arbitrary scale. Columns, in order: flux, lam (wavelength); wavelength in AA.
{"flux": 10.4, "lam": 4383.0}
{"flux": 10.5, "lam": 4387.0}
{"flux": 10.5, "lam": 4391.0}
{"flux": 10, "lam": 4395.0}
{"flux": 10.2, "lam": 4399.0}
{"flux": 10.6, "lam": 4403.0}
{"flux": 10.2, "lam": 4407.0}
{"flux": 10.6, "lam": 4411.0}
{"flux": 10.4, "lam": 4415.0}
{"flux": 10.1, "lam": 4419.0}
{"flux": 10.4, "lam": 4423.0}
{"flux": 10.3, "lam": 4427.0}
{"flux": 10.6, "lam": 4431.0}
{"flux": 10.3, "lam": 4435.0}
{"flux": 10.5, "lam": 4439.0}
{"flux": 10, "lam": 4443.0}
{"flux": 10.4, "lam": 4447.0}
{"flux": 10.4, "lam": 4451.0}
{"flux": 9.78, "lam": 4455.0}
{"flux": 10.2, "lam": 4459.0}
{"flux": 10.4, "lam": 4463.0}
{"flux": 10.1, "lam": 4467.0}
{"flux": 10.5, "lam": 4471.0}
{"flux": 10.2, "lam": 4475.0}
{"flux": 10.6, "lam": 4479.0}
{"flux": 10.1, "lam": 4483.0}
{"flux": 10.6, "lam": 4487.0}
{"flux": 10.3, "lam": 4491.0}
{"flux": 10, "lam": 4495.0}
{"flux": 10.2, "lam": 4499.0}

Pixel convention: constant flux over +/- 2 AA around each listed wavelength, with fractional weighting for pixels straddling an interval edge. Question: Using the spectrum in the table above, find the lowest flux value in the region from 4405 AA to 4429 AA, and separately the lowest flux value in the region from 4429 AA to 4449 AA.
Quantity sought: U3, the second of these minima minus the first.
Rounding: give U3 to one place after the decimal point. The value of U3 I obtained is -0.1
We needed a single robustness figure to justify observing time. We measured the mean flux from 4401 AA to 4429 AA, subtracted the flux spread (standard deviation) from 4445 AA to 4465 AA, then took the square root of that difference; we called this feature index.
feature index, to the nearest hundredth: 3.18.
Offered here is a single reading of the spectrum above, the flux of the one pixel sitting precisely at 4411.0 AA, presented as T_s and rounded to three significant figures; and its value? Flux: 10.6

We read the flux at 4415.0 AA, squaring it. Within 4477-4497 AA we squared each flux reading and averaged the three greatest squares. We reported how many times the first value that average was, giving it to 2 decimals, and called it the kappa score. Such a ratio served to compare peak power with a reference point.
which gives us 1.02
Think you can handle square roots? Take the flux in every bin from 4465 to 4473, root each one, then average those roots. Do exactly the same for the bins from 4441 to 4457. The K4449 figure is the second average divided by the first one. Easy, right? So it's 0.99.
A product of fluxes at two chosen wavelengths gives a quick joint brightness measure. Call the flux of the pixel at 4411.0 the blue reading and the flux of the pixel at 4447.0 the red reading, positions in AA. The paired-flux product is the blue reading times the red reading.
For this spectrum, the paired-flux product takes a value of 110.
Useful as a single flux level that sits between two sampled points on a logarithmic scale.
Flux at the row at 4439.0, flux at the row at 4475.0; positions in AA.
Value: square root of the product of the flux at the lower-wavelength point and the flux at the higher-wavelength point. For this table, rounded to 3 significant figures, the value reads 10.3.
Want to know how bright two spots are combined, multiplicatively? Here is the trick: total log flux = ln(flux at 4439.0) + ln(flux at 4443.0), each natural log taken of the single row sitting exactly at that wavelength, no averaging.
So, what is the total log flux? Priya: 4.65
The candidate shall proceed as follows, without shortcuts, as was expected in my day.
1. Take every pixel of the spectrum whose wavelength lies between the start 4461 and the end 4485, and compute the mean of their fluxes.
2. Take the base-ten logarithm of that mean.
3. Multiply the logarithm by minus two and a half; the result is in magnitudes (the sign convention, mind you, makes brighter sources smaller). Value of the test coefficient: -2.53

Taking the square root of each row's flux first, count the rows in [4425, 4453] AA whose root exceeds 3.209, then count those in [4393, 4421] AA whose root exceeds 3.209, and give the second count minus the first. -3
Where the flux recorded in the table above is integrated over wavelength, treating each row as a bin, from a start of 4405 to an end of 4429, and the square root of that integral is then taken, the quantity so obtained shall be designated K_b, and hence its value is 15.7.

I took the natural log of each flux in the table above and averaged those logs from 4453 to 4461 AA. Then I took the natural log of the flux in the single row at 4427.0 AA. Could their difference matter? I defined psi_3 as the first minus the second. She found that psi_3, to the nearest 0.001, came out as -0.031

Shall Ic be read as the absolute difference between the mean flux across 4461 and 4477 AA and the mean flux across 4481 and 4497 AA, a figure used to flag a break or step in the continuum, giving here 0.050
